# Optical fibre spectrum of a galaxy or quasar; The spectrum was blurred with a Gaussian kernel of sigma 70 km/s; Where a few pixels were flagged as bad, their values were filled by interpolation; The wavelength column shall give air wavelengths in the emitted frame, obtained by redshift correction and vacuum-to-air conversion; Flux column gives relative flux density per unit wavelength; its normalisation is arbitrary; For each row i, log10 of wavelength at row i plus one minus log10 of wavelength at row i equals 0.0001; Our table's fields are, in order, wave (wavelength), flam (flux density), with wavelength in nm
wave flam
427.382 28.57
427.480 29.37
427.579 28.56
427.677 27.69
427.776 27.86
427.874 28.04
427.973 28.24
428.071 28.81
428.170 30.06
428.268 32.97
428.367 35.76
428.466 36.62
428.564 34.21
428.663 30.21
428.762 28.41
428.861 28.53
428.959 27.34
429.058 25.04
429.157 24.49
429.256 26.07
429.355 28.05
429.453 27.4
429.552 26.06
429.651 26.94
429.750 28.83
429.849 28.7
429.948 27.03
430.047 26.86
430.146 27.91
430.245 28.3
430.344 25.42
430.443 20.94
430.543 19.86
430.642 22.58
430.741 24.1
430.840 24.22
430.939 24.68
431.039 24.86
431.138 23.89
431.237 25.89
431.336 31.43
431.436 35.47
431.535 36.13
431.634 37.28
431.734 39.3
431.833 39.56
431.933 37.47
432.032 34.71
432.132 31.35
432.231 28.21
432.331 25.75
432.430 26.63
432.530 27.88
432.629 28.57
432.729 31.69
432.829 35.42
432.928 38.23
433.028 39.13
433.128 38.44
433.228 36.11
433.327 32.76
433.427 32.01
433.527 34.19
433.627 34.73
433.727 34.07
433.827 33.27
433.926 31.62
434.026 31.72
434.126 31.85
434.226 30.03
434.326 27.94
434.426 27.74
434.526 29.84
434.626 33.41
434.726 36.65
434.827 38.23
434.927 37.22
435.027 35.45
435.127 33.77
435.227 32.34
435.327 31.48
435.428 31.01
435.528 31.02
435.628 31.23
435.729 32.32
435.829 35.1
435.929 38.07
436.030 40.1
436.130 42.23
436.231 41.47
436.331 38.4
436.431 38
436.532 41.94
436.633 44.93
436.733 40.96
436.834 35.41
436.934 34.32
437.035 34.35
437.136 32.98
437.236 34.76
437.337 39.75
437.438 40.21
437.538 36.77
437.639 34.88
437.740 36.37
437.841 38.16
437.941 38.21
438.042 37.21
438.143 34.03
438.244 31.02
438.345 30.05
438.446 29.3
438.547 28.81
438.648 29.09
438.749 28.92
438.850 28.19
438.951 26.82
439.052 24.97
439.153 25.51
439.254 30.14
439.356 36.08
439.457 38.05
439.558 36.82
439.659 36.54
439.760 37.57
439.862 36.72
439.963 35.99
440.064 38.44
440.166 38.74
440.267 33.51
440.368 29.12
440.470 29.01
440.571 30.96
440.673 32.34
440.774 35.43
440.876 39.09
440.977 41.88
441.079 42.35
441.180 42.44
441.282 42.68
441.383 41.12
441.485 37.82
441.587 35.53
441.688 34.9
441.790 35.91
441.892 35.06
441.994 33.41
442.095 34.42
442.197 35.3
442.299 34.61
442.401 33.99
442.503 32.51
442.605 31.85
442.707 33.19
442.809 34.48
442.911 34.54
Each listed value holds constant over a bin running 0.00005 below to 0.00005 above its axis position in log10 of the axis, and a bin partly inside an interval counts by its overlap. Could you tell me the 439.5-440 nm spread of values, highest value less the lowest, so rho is 2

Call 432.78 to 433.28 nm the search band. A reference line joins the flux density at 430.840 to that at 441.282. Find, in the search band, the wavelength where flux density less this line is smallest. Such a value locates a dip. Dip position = 433.228 nm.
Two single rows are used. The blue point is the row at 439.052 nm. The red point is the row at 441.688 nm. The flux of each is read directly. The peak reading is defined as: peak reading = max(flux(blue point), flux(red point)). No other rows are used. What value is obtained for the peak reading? 34.9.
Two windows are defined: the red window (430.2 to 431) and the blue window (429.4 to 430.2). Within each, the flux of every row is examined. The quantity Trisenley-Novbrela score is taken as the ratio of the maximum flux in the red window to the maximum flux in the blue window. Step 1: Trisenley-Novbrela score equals 0.98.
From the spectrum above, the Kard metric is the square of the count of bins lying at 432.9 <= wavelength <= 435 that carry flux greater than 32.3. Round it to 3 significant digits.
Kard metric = 169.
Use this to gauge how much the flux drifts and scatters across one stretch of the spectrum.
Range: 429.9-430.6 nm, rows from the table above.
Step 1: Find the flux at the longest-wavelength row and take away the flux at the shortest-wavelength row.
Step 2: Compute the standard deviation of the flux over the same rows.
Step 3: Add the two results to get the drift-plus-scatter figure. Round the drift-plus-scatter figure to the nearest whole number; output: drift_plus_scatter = -4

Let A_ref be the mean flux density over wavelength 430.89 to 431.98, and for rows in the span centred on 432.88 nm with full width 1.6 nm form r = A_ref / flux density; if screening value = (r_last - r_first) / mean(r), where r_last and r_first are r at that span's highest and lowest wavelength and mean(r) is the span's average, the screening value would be -0.10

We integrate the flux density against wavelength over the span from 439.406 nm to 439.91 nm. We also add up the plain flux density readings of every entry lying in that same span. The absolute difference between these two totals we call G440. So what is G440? 167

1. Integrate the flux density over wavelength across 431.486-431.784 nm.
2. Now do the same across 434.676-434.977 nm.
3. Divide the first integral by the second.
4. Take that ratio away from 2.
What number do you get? 1.00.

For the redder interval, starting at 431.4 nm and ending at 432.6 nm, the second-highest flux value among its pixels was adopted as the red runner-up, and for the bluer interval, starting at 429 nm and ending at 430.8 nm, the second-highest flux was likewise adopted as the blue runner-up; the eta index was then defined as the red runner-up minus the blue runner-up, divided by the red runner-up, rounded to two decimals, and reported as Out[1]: 0.27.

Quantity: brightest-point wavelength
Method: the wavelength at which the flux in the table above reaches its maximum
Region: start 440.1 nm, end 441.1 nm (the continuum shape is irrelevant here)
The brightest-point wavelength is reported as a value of 441.079 nm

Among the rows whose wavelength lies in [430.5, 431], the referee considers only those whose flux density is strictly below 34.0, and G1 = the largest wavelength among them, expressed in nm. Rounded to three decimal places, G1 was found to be 430.939 nm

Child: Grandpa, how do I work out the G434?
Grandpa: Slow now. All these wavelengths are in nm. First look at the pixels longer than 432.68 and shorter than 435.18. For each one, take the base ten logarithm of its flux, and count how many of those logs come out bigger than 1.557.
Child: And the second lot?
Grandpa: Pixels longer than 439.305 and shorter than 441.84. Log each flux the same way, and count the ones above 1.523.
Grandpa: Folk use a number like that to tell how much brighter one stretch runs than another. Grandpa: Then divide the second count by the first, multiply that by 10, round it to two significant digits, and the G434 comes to 30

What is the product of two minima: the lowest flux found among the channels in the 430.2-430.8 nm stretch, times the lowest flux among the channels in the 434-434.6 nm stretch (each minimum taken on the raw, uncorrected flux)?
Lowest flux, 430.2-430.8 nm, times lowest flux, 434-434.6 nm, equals 551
